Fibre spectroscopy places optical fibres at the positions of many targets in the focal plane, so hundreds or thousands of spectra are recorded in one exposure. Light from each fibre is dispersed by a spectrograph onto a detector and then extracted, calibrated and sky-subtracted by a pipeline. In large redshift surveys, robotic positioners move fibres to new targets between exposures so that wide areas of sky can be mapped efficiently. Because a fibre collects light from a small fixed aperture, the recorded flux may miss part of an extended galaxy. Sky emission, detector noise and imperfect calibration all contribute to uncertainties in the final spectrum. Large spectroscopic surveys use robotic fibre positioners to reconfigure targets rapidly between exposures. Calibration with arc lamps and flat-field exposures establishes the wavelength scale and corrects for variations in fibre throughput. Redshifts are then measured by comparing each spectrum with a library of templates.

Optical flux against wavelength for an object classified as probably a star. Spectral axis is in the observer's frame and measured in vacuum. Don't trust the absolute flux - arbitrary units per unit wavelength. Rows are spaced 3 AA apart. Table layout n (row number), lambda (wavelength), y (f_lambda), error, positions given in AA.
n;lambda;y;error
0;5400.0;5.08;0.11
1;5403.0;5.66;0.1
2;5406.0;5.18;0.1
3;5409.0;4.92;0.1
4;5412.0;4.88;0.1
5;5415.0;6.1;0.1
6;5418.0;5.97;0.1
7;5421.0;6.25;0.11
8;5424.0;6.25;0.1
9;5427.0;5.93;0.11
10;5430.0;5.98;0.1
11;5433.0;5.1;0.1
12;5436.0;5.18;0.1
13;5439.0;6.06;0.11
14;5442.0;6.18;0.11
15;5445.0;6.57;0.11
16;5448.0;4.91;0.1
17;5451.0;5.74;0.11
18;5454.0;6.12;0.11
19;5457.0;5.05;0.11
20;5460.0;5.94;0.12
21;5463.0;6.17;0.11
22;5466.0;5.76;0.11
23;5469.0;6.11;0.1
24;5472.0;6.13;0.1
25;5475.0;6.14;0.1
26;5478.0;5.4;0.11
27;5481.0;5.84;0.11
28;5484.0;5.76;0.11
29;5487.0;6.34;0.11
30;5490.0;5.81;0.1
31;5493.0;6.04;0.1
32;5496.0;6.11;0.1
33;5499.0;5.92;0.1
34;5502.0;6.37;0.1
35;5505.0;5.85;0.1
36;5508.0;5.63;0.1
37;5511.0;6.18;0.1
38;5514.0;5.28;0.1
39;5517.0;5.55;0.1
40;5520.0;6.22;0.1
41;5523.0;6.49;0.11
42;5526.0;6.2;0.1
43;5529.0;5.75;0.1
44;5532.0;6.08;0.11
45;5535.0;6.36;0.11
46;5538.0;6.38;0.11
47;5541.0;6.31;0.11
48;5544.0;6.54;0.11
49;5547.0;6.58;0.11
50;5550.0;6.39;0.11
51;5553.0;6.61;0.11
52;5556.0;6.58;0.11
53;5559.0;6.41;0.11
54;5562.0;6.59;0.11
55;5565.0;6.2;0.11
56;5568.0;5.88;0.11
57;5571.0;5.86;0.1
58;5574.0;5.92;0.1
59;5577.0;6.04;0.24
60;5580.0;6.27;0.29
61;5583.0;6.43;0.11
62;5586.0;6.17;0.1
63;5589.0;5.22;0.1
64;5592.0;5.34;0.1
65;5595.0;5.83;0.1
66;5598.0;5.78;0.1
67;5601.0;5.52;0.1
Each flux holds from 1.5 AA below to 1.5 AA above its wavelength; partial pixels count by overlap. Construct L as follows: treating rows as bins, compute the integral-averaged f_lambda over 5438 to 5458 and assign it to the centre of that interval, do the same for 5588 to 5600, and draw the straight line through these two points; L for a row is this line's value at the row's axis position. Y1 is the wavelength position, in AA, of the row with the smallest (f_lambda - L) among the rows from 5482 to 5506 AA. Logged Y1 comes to 5484.0 AA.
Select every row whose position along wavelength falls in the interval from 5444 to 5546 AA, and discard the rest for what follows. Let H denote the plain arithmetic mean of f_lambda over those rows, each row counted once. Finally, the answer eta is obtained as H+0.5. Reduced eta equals 6.47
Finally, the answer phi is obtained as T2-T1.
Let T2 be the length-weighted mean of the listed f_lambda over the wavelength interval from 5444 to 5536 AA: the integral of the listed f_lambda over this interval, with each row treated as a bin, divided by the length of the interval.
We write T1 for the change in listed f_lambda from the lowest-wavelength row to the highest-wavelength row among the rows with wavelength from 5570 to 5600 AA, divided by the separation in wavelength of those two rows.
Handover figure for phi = 5.93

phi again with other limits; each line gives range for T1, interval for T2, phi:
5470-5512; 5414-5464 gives 5.85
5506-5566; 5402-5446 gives 5.73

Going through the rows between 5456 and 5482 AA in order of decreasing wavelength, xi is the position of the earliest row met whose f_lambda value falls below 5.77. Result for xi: 5478.0 AA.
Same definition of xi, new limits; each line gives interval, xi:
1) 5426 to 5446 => 5436.0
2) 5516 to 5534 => 5529.0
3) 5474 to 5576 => 5529.0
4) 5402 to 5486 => 5484.0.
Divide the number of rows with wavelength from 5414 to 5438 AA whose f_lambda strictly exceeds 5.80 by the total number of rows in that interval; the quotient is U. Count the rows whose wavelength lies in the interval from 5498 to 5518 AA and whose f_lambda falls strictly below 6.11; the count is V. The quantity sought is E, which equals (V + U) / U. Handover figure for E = 7.67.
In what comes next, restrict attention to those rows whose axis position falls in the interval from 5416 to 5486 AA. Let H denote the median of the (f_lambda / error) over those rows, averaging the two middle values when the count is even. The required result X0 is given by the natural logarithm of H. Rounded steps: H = 55.1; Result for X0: 4.01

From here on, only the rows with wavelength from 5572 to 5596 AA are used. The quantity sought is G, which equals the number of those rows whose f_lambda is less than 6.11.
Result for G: 5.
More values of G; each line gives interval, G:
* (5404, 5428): 6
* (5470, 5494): 5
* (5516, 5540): 3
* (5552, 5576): 3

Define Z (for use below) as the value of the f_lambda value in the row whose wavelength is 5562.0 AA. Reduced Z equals 6.59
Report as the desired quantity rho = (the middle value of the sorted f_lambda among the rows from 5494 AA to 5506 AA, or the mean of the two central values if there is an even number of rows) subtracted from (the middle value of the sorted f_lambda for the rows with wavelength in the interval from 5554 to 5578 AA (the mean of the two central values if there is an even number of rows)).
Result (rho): 0.1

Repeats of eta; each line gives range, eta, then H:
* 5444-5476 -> 6.38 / 5.88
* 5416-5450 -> 6.35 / 5.85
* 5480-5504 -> 6.52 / 6.02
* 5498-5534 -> 6.46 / 5.96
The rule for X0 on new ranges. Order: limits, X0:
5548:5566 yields 4.08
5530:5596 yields 4.06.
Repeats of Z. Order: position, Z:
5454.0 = 6.12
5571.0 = 5.86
